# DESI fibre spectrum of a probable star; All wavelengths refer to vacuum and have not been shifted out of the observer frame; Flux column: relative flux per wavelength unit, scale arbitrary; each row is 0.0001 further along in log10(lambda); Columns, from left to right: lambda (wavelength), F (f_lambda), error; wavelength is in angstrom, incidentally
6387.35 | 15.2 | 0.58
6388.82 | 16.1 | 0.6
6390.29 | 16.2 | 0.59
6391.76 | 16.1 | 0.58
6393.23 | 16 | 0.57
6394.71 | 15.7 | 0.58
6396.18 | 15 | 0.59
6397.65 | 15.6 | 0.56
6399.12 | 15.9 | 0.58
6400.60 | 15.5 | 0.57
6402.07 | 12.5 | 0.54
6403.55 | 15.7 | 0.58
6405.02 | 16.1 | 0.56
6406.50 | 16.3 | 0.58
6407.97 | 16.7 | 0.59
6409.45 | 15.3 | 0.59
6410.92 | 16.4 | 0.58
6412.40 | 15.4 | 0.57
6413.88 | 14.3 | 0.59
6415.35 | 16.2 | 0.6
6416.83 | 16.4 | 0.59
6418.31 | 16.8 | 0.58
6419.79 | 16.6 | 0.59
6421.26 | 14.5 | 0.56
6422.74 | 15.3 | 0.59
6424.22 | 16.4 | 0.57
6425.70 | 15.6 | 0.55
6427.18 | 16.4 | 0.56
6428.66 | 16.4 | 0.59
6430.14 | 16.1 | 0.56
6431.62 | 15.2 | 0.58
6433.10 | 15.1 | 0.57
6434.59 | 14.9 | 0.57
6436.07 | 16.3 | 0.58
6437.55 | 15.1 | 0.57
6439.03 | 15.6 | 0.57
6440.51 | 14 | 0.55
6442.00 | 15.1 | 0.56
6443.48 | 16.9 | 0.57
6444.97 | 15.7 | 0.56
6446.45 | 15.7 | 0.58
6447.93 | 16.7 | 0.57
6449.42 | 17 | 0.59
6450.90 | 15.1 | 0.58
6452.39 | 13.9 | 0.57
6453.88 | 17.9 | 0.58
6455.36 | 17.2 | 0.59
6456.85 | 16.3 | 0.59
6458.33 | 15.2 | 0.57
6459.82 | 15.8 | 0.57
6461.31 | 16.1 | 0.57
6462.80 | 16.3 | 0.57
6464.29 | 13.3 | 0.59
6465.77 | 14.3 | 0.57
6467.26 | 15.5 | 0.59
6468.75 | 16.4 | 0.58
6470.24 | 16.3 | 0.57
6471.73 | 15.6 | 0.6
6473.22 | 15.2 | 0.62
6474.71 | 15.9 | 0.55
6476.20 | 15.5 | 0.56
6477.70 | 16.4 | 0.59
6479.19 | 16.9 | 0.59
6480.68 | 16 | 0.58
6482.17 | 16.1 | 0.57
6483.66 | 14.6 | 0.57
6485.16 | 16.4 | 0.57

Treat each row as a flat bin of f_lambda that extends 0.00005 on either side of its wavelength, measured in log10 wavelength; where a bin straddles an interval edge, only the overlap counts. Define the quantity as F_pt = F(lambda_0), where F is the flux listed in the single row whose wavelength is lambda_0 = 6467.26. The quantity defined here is 15.5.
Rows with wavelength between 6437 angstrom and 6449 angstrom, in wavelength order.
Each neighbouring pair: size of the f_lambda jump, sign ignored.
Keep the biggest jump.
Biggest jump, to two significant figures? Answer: 1.8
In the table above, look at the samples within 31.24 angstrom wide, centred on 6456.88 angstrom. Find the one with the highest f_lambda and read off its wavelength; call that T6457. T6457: 6453.88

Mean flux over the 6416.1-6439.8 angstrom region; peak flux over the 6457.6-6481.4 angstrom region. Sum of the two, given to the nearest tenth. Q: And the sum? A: 32.7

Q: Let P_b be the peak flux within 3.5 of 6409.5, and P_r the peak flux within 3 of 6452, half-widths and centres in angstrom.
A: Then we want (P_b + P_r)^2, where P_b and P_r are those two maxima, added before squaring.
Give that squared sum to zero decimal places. 1197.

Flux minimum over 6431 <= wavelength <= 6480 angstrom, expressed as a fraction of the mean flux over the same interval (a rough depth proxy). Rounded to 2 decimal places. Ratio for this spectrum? 0.85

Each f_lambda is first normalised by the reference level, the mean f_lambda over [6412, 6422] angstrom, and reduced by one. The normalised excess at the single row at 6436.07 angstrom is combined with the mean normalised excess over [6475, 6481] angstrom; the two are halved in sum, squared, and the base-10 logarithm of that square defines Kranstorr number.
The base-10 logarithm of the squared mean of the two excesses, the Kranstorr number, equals -3.0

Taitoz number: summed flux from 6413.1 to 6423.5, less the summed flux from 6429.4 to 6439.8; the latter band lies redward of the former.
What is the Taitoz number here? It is 2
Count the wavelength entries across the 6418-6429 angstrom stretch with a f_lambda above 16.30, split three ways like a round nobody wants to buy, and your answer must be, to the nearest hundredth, 1.67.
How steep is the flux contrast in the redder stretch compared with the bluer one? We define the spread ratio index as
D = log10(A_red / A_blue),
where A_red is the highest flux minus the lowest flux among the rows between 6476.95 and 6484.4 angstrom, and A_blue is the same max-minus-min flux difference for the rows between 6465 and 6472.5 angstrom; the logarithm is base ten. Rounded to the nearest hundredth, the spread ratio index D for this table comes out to 0.04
